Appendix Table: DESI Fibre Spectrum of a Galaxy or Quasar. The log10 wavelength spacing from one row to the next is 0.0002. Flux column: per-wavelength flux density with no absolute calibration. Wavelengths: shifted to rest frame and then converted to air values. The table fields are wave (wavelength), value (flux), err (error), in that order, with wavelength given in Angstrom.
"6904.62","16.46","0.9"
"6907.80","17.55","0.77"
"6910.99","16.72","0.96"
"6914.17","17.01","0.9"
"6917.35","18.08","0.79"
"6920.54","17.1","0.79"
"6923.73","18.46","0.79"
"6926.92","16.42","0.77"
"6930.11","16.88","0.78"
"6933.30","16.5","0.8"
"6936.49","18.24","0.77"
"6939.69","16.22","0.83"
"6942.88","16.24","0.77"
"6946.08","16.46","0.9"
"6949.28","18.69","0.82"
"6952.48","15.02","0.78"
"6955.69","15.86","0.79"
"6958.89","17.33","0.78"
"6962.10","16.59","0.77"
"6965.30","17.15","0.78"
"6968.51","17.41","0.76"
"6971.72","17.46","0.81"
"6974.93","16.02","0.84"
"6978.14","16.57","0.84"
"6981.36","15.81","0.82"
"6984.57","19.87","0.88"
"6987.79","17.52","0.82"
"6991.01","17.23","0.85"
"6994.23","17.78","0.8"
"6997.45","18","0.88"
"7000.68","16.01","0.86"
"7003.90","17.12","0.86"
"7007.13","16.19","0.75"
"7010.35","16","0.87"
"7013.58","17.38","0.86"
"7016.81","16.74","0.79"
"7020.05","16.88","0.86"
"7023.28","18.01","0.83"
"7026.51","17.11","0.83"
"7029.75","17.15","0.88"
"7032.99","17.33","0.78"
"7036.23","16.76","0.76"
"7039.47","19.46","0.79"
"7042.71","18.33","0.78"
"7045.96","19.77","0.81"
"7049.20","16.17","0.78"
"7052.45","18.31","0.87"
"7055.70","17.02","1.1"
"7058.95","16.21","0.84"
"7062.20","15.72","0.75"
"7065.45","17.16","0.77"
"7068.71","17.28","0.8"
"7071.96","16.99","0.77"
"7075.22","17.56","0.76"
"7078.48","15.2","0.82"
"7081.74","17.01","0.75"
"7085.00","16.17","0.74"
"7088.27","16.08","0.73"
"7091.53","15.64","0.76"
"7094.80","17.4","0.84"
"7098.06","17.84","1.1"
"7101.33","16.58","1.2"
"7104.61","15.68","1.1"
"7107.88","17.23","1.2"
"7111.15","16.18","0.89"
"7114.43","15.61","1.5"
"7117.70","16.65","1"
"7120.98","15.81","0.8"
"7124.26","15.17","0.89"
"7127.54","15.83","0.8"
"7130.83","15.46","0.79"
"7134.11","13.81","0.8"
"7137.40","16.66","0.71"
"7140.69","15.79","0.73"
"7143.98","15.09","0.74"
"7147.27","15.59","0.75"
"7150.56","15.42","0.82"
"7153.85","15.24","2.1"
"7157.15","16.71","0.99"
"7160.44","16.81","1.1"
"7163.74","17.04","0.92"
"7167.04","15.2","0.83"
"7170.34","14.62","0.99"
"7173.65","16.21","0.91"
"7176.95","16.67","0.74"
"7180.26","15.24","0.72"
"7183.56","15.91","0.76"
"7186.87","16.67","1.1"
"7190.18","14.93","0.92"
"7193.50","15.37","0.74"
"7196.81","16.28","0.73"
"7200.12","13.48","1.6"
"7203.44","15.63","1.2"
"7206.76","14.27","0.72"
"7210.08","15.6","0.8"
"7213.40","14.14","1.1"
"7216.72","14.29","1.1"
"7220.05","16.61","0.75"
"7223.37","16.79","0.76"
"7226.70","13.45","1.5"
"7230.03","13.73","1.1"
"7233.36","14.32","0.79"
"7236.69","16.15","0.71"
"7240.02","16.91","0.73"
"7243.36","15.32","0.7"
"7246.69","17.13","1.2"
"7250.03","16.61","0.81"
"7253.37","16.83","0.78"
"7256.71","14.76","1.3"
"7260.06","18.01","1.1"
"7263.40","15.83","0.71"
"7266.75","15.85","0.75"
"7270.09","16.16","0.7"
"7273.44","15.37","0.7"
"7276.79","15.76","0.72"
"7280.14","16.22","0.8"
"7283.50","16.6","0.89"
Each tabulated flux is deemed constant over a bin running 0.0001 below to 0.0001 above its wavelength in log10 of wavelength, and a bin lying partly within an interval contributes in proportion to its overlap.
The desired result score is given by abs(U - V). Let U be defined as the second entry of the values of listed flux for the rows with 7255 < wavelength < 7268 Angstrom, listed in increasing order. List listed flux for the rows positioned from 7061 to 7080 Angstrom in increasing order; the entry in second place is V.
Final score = 0.1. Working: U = 15.83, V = 15.72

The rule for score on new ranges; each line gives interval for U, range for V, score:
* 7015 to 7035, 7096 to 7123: 1.2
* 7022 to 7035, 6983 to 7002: 0.1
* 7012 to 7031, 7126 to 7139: 1.4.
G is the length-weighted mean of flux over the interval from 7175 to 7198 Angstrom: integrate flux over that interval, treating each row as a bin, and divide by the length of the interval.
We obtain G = 15.9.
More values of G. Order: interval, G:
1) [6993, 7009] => 17.0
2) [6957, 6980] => 16.9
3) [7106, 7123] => 16.3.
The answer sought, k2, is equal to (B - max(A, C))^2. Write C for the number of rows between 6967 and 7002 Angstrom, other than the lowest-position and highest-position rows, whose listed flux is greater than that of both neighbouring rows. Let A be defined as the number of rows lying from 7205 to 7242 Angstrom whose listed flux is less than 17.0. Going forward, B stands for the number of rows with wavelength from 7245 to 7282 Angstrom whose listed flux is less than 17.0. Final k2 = 4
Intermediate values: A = 11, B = 9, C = 4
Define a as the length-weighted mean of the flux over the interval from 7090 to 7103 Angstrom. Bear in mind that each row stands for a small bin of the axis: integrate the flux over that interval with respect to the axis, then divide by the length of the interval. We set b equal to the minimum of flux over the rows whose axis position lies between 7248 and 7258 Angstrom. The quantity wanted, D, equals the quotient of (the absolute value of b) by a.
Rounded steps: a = 16.9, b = 14.76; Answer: 0.88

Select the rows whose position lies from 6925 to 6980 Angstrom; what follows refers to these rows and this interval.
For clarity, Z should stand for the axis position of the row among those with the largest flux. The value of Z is 6949.28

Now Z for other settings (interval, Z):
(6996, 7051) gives 7045.96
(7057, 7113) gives 7098.06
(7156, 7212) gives 7163.74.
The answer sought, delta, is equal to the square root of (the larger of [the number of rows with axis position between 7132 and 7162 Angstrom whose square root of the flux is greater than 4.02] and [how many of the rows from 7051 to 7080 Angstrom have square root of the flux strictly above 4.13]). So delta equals 2.0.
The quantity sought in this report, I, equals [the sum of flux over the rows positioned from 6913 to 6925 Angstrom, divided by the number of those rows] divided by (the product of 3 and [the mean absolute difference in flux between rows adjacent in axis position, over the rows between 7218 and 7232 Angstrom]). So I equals 4.6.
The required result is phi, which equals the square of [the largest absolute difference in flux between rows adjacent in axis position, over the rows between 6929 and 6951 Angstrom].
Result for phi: 5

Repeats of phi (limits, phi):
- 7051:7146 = 8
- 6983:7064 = 13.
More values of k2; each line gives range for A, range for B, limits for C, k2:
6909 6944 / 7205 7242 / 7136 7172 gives 25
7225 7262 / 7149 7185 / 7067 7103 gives 1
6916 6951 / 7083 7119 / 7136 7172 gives 4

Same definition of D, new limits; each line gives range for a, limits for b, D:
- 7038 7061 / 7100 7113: 0.88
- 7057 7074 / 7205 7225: 0.85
